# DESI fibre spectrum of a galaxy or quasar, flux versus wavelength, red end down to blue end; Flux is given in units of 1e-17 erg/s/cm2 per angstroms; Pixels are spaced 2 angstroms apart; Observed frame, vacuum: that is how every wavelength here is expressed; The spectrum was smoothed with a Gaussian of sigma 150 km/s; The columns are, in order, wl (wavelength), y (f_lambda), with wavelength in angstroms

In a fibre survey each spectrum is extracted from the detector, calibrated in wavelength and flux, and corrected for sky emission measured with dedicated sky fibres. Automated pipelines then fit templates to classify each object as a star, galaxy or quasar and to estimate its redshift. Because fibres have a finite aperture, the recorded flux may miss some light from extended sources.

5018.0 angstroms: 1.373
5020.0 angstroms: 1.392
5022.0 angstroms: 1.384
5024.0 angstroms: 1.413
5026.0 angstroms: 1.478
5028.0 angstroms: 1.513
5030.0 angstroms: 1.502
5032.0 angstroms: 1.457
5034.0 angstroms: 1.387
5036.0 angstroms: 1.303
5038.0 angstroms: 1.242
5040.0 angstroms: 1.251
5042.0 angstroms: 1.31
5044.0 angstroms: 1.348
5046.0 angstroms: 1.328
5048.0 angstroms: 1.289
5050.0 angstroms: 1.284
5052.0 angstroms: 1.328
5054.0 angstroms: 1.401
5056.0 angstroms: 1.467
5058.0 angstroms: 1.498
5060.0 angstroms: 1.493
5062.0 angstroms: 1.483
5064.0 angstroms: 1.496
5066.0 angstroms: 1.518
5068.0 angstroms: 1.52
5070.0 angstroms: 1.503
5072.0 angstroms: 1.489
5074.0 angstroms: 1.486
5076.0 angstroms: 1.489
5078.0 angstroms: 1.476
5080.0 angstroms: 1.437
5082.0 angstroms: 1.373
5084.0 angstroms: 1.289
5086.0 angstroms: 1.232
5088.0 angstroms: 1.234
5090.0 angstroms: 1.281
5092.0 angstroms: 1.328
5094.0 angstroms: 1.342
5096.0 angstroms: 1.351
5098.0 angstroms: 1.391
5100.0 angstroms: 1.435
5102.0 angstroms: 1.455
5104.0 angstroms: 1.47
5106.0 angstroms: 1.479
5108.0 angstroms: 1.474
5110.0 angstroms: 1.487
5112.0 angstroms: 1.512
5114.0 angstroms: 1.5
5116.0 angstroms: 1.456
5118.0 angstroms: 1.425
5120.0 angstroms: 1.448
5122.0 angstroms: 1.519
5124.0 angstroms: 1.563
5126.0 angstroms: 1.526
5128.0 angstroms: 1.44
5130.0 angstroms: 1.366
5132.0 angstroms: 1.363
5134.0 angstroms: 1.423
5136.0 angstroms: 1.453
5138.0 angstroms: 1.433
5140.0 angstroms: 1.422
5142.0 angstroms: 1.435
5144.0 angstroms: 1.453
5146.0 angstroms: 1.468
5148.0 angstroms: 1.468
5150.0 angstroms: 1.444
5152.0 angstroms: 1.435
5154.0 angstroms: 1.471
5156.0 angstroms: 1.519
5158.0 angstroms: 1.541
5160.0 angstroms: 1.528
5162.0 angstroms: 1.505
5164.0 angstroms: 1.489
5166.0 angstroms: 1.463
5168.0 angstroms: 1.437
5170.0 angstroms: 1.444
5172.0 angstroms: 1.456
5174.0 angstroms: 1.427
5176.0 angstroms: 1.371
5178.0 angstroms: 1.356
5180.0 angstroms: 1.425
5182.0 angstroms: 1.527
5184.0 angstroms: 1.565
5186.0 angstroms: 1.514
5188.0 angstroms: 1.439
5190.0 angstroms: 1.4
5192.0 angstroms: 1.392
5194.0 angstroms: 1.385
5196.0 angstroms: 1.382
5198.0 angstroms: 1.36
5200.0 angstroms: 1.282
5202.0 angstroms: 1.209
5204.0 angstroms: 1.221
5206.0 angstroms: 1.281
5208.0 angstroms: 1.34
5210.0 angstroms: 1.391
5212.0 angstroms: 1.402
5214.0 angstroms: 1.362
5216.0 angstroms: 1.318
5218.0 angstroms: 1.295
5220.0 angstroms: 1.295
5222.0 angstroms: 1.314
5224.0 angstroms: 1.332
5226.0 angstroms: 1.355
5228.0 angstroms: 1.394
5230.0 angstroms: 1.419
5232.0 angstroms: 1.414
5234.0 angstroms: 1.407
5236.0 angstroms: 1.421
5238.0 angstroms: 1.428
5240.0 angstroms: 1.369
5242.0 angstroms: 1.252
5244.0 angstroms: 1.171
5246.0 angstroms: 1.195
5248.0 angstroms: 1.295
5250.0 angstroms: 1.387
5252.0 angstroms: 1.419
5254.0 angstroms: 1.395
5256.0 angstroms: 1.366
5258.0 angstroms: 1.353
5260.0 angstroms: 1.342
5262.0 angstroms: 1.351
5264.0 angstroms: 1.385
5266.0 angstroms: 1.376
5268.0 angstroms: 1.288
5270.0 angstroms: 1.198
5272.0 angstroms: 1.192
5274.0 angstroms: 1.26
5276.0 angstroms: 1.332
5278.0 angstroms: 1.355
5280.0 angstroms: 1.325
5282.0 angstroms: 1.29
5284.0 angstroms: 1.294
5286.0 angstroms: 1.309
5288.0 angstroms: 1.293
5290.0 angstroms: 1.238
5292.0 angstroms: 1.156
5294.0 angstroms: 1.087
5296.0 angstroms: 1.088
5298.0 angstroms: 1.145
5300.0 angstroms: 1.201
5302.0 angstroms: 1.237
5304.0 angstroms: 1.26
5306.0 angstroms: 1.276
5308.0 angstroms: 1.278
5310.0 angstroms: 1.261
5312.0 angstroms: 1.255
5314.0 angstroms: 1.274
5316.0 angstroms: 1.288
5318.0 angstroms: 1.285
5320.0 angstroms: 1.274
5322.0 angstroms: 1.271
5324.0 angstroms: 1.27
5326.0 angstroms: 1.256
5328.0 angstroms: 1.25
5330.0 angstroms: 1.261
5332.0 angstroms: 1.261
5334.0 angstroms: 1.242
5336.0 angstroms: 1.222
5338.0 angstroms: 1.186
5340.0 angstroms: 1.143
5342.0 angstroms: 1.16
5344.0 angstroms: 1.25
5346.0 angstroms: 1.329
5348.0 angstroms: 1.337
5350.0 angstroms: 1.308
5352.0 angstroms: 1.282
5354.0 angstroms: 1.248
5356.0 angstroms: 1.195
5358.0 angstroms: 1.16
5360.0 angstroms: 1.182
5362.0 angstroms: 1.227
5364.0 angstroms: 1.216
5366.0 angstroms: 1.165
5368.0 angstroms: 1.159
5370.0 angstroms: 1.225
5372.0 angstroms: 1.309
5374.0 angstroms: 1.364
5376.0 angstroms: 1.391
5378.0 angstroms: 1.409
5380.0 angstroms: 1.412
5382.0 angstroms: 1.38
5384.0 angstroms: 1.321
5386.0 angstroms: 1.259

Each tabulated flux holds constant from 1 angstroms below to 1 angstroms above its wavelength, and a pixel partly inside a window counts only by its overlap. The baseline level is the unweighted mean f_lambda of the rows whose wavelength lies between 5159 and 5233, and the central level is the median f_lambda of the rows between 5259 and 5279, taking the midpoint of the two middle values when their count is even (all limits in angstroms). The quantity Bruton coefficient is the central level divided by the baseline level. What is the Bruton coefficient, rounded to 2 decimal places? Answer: 0.96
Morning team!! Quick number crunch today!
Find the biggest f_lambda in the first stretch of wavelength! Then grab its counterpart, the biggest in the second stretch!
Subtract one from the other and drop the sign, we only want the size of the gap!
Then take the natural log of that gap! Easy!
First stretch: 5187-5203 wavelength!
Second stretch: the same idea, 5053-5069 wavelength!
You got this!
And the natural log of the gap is -2.5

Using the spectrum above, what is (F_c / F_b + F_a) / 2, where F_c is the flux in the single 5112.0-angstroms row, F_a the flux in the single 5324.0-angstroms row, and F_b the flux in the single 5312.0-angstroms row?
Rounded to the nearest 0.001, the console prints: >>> 1.237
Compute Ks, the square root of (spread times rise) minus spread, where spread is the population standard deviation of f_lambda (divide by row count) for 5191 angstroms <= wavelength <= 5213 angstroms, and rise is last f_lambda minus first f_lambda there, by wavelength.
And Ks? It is -0.04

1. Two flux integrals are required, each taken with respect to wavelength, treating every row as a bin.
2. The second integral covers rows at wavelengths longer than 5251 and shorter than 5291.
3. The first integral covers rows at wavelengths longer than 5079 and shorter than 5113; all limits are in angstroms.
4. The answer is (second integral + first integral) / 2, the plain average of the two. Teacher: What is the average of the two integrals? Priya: 50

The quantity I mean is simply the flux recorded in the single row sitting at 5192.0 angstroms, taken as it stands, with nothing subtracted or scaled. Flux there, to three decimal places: 1.392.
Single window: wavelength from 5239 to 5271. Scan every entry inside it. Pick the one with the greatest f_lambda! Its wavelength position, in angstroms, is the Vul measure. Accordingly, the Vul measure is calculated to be 5252.0 angstroms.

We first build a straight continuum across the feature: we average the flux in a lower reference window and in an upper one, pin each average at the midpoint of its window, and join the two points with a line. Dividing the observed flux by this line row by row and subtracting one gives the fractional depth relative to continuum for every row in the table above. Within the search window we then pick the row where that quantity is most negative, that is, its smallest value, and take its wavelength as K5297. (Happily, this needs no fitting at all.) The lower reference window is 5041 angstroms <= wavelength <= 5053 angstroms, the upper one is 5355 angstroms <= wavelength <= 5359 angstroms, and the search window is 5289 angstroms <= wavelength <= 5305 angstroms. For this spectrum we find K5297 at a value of 5294.0 angstroms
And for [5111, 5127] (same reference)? 5118.0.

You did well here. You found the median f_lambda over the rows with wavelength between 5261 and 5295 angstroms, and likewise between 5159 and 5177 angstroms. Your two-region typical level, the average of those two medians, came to 1.37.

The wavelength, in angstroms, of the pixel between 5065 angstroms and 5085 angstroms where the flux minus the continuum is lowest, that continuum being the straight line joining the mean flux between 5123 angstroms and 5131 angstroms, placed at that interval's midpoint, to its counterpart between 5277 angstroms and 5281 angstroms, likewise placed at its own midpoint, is 5084.0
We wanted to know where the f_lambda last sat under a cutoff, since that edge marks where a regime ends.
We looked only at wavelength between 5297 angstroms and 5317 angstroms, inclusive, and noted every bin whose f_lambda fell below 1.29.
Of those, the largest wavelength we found 5316.0 angstroms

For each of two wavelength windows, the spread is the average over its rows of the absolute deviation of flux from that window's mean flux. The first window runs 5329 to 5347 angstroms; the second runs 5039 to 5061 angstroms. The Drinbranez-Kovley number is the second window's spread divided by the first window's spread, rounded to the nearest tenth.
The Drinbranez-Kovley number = 1.6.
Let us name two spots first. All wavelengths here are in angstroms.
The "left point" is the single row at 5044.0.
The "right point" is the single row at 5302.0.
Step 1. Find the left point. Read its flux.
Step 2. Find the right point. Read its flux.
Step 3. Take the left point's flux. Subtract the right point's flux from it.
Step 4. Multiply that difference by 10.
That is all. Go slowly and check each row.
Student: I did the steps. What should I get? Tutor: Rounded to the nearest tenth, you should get 1.1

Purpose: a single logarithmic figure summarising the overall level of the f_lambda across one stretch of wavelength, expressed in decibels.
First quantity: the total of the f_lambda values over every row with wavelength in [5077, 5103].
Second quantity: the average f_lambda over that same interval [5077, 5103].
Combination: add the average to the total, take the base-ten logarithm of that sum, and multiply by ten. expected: 12.8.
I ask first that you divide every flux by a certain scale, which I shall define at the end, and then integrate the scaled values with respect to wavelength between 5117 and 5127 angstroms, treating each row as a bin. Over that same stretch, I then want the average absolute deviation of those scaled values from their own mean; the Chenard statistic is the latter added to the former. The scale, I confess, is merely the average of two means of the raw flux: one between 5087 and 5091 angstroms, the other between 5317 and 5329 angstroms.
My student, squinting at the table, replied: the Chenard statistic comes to 11.9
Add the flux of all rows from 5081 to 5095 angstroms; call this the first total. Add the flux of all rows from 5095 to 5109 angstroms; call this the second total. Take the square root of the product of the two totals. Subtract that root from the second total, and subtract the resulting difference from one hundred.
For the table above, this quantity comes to 99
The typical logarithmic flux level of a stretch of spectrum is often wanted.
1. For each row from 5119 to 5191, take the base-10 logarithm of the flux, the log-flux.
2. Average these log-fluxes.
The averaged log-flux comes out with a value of 0.164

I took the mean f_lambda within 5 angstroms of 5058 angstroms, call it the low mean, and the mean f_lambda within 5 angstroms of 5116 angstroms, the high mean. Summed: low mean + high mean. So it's 2.94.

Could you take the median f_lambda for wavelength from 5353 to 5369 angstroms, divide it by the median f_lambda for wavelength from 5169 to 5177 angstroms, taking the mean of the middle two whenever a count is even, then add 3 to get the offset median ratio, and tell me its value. 3.83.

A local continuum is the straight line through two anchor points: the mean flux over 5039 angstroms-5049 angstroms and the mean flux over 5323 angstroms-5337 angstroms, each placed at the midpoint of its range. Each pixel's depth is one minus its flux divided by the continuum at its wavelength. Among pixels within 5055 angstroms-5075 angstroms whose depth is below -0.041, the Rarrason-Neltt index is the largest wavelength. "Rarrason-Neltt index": 5074.0 angstroms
